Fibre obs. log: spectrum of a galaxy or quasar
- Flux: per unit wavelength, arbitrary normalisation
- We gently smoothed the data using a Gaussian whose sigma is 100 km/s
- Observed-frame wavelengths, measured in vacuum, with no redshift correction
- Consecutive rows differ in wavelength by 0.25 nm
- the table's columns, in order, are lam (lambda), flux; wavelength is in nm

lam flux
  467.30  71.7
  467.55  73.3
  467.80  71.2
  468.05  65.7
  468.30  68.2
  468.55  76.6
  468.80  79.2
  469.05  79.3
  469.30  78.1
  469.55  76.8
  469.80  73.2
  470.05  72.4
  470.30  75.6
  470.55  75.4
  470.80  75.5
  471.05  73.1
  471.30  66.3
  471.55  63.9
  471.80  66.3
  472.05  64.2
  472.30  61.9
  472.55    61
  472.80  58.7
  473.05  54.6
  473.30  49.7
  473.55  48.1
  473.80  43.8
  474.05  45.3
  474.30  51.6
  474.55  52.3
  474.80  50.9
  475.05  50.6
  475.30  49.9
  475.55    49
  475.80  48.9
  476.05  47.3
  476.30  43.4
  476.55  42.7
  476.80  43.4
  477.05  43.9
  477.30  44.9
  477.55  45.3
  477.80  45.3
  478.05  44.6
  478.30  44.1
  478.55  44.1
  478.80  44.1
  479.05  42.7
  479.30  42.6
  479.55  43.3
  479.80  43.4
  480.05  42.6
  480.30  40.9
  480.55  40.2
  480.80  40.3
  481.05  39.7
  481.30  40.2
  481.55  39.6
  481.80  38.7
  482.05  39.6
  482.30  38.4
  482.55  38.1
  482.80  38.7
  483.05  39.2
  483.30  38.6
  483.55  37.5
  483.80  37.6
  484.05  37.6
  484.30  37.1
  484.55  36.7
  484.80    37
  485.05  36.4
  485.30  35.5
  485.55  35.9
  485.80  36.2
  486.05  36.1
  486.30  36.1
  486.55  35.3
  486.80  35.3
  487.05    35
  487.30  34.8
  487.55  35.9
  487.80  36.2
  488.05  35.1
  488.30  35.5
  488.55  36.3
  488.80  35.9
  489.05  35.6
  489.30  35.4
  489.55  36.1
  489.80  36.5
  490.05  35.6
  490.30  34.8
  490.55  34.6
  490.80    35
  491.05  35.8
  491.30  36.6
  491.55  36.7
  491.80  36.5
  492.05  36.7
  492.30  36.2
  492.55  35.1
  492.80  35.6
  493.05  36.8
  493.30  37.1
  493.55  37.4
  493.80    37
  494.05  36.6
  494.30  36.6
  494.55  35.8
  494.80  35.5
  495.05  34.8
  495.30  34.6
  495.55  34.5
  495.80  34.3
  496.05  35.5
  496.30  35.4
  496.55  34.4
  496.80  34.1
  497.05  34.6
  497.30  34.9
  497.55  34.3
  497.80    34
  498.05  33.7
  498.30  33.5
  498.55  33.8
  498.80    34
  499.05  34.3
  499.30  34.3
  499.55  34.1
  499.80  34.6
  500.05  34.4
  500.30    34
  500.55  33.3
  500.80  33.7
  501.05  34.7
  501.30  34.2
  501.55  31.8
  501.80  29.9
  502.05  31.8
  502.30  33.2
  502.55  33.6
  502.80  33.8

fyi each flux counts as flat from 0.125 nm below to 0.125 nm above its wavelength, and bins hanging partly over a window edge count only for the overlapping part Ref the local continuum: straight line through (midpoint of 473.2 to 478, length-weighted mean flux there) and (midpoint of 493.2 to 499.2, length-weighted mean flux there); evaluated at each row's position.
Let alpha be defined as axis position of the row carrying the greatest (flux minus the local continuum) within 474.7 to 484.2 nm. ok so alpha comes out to 474.80 nm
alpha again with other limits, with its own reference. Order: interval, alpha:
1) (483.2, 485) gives 483.30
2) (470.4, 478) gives 470.80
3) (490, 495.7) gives 493.55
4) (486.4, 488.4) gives 487.80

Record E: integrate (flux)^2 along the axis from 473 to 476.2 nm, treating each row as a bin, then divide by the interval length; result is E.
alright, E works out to 2430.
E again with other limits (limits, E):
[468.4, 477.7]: 3643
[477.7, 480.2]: 1905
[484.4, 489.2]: 1285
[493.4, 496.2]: 1276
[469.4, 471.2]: 5554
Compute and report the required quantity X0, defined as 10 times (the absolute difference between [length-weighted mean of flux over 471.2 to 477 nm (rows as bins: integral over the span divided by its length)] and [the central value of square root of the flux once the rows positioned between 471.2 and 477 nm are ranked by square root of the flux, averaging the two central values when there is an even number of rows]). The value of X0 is 455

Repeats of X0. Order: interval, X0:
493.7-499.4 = 289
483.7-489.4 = 300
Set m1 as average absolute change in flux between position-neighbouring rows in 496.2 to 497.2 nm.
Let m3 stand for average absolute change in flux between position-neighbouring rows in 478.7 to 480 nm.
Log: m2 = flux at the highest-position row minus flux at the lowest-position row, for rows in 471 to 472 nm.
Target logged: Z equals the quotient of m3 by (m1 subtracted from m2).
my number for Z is -0.1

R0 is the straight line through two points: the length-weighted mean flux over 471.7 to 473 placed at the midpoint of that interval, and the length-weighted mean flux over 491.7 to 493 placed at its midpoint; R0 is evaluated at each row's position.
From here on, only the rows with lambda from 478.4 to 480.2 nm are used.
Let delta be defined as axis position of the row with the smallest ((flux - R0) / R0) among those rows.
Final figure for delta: 479.05 nm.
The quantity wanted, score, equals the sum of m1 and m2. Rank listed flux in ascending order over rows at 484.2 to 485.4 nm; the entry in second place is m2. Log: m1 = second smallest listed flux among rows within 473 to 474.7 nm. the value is 82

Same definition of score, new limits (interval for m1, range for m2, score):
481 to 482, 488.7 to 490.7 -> 74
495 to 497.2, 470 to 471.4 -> 107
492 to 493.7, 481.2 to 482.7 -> 74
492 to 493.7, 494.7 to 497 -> 70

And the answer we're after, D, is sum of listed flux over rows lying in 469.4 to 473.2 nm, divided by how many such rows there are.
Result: 67.9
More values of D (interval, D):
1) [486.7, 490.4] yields 35.6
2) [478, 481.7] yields 42.2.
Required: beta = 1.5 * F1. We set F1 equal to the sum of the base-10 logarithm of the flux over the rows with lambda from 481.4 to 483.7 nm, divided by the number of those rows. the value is 2.38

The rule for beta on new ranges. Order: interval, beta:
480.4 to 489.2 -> 2.36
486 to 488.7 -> 2.33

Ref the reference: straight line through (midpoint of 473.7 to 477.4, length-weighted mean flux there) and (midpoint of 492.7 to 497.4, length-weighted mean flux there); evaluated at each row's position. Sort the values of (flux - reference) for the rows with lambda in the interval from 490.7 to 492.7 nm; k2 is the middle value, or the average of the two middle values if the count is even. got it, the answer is -1.1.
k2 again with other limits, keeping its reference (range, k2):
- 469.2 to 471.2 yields 25.2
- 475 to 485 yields -3.4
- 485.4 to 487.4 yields -5.3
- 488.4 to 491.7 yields -3.1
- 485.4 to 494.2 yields -3.1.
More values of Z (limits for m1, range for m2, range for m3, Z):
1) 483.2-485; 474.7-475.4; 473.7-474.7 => -2.0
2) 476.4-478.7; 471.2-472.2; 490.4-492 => -0.2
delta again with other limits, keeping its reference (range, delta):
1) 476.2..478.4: 476.55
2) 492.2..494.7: 492.55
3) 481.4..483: 481.80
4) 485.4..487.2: 485.55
